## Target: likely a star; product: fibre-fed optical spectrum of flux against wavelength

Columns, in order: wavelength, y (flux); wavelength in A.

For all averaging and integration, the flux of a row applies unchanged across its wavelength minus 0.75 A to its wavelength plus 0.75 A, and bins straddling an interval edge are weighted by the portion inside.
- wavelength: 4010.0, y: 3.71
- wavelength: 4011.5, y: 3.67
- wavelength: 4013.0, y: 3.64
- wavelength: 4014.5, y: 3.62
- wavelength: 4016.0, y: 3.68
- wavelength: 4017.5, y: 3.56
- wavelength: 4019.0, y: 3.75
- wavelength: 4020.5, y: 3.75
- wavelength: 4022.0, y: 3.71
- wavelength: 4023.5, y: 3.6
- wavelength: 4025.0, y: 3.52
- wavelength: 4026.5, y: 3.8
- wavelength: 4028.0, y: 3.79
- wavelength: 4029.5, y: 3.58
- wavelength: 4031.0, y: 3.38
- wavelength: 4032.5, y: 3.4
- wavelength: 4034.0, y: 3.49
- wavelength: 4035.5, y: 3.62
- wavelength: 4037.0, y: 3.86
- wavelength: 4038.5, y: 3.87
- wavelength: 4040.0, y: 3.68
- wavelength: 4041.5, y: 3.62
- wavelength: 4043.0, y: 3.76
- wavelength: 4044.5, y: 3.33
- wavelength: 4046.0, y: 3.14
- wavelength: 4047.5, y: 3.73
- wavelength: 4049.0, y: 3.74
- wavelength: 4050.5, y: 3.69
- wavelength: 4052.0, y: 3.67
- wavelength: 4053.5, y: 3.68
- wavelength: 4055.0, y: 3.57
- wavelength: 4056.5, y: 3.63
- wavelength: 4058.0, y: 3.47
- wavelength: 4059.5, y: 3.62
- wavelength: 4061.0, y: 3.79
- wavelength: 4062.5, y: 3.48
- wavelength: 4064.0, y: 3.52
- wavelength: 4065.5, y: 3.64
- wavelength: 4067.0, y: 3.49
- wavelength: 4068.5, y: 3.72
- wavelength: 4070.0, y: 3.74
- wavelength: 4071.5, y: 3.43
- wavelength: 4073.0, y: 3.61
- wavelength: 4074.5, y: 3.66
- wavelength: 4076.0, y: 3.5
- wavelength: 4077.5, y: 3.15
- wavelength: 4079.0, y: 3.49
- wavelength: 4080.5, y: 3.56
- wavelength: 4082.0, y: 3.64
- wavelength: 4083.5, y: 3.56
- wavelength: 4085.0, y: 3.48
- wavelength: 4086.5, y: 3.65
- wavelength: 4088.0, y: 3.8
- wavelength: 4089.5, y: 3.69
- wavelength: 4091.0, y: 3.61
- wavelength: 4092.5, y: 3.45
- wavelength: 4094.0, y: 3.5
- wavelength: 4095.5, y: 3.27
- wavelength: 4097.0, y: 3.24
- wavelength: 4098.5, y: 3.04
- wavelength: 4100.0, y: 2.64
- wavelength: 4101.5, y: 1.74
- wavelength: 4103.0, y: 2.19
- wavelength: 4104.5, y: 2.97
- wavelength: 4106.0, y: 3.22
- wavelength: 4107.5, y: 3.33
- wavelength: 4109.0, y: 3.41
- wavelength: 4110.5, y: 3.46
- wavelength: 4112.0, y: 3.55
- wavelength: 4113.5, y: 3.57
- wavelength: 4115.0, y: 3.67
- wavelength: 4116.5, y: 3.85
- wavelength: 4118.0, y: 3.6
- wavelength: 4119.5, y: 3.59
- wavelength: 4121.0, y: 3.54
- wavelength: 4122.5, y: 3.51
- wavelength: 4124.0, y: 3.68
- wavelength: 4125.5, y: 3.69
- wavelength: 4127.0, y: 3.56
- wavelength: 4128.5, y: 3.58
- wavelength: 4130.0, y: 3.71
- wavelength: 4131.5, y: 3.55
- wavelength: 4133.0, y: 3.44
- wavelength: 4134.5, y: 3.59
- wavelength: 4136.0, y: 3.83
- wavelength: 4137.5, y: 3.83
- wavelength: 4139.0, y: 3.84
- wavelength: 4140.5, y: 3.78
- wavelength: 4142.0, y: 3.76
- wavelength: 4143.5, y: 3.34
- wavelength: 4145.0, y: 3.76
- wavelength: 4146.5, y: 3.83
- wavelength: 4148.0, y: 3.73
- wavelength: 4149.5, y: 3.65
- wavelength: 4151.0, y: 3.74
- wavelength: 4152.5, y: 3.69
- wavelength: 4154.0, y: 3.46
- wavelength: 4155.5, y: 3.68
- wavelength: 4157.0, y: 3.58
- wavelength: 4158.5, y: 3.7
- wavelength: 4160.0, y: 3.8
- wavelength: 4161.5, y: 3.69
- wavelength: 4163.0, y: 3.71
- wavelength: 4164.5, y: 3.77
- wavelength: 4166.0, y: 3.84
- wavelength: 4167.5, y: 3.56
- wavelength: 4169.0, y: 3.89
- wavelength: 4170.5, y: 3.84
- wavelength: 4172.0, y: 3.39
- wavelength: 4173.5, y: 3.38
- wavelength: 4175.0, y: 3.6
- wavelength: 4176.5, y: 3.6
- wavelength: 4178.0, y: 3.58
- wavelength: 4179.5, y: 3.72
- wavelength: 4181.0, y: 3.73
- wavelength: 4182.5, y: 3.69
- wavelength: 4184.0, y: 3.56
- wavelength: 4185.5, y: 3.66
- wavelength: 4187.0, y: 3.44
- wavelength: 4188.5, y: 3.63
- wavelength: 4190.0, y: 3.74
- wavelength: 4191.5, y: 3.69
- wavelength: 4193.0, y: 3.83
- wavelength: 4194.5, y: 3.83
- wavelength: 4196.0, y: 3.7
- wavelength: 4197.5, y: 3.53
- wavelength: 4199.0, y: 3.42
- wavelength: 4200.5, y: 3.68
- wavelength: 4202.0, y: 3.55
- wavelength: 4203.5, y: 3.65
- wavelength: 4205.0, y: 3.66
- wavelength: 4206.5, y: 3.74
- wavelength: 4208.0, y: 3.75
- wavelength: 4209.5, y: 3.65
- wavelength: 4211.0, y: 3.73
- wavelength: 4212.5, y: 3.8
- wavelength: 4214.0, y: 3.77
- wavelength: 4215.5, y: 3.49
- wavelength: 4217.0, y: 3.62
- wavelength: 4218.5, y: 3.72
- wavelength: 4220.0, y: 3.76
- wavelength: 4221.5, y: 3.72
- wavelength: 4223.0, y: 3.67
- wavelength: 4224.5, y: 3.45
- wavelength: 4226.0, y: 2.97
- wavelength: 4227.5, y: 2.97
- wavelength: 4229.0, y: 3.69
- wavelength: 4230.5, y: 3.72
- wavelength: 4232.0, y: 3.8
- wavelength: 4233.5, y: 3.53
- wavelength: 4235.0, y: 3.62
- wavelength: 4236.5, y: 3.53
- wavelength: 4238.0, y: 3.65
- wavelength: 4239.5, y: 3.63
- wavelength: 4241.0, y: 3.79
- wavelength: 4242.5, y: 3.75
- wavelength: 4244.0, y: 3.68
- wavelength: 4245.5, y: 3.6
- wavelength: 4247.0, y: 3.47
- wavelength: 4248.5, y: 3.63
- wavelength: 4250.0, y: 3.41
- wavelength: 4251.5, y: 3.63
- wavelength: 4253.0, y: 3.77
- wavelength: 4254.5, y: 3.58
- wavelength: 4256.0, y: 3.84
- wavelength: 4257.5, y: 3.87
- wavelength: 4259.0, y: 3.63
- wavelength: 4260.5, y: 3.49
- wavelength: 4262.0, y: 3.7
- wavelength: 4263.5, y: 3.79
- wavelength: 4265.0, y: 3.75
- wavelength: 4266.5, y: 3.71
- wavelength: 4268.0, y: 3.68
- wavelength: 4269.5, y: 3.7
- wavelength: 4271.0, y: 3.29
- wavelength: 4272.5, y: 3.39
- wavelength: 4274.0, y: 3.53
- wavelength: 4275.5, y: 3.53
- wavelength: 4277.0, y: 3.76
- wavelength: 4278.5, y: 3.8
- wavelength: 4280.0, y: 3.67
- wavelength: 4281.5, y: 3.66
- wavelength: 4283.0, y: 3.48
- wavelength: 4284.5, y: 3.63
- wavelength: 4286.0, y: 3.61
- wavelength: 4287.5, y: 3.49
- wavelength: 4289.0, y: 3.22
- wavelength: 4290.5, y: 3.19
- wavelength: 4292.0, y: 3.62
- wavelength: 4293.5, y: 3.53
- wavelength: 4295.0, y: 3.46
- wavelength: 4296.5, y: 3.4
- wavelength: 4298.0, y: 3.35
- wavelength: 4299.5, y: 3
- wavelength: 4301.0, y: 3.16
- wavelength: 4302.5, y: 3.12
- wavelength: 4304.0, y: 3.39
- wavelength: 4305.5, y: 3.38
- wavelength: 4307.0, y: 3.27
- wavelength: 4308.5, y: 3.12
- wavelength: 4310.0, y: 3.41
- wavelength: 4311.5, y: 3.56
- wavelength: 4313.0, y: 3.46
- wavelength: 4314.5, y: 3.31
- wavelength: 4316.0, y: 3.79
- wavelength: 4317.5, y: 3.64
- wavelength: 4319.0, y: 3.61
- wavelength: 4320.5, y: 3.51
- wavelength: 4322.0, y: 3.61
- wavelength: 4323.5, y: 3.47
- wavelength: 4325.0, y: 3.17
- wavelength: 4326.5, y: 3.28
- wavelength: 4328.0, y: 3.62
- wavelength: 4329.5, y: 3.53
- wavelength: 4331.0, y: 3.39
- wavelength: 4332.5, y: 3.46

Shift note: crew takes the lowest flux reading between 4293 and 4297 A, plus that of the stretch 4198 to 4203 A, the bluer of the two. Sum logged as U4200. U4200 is 6.82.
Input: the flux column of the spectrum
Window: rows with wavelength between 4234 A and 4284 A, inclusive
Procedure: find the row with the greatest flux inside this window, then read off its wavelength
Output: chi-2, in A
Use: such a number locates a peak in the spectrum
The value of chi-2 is 4257.5 A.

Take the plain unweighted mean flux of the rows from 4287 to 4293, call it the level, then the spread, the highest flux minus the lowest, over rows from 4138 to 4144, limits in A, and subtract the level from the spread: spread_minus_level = -2.88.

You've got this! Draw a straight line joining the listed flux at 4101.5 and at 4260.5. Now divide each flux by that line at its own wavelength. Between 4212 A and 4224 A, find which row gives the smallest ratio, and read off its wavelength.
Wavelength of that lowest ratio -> 4215.5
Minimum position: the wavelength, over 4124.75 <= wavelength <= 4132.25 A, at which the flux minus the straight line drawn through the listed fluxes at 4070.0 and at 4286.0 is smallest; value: 4131.5 A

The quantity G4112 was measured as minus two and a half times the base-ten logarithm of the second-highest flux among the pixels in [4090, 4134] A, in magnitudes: -1.42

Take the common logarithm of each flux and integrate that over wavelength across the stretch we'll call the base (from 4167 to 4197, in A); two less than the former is 14.9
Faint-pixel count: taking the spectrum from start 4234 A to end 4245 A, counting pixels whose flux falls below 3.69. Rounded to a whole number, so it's 5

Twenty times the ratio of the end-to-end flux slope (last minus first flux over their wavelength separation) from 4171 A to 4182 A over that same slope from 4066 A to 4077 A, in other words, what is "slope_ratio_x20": 680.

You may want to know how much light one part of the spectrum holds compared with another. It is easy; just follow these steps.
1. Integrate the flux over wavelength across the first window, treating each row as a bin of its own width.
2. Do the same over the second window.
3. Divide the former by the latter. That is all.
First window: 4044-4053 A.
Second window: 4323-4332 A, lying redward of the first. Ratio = 1.04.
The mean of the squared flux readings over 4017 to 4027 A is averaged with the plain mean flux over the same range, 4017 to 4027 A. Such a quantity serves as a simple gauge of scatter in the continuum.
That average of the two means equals 8.57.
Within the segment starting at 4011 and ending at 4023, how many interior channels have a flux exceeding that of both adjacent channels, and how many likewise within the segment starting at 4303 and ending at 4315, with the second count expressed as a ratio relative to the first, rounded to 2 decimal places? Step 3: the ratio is 1.00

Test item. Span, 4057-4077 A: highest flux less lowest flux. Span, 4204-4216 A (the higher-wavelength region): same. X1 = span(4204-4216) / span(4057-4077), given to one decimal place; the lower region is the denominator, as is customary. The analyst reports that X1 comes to 0.9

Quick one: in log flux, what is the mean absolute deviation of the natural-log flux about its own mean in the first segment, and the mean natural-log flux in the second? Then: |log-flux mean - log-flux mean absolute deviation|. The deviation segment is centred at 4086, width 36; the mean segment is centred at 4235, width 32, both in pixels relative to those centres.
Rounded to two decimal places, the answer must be 1.15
